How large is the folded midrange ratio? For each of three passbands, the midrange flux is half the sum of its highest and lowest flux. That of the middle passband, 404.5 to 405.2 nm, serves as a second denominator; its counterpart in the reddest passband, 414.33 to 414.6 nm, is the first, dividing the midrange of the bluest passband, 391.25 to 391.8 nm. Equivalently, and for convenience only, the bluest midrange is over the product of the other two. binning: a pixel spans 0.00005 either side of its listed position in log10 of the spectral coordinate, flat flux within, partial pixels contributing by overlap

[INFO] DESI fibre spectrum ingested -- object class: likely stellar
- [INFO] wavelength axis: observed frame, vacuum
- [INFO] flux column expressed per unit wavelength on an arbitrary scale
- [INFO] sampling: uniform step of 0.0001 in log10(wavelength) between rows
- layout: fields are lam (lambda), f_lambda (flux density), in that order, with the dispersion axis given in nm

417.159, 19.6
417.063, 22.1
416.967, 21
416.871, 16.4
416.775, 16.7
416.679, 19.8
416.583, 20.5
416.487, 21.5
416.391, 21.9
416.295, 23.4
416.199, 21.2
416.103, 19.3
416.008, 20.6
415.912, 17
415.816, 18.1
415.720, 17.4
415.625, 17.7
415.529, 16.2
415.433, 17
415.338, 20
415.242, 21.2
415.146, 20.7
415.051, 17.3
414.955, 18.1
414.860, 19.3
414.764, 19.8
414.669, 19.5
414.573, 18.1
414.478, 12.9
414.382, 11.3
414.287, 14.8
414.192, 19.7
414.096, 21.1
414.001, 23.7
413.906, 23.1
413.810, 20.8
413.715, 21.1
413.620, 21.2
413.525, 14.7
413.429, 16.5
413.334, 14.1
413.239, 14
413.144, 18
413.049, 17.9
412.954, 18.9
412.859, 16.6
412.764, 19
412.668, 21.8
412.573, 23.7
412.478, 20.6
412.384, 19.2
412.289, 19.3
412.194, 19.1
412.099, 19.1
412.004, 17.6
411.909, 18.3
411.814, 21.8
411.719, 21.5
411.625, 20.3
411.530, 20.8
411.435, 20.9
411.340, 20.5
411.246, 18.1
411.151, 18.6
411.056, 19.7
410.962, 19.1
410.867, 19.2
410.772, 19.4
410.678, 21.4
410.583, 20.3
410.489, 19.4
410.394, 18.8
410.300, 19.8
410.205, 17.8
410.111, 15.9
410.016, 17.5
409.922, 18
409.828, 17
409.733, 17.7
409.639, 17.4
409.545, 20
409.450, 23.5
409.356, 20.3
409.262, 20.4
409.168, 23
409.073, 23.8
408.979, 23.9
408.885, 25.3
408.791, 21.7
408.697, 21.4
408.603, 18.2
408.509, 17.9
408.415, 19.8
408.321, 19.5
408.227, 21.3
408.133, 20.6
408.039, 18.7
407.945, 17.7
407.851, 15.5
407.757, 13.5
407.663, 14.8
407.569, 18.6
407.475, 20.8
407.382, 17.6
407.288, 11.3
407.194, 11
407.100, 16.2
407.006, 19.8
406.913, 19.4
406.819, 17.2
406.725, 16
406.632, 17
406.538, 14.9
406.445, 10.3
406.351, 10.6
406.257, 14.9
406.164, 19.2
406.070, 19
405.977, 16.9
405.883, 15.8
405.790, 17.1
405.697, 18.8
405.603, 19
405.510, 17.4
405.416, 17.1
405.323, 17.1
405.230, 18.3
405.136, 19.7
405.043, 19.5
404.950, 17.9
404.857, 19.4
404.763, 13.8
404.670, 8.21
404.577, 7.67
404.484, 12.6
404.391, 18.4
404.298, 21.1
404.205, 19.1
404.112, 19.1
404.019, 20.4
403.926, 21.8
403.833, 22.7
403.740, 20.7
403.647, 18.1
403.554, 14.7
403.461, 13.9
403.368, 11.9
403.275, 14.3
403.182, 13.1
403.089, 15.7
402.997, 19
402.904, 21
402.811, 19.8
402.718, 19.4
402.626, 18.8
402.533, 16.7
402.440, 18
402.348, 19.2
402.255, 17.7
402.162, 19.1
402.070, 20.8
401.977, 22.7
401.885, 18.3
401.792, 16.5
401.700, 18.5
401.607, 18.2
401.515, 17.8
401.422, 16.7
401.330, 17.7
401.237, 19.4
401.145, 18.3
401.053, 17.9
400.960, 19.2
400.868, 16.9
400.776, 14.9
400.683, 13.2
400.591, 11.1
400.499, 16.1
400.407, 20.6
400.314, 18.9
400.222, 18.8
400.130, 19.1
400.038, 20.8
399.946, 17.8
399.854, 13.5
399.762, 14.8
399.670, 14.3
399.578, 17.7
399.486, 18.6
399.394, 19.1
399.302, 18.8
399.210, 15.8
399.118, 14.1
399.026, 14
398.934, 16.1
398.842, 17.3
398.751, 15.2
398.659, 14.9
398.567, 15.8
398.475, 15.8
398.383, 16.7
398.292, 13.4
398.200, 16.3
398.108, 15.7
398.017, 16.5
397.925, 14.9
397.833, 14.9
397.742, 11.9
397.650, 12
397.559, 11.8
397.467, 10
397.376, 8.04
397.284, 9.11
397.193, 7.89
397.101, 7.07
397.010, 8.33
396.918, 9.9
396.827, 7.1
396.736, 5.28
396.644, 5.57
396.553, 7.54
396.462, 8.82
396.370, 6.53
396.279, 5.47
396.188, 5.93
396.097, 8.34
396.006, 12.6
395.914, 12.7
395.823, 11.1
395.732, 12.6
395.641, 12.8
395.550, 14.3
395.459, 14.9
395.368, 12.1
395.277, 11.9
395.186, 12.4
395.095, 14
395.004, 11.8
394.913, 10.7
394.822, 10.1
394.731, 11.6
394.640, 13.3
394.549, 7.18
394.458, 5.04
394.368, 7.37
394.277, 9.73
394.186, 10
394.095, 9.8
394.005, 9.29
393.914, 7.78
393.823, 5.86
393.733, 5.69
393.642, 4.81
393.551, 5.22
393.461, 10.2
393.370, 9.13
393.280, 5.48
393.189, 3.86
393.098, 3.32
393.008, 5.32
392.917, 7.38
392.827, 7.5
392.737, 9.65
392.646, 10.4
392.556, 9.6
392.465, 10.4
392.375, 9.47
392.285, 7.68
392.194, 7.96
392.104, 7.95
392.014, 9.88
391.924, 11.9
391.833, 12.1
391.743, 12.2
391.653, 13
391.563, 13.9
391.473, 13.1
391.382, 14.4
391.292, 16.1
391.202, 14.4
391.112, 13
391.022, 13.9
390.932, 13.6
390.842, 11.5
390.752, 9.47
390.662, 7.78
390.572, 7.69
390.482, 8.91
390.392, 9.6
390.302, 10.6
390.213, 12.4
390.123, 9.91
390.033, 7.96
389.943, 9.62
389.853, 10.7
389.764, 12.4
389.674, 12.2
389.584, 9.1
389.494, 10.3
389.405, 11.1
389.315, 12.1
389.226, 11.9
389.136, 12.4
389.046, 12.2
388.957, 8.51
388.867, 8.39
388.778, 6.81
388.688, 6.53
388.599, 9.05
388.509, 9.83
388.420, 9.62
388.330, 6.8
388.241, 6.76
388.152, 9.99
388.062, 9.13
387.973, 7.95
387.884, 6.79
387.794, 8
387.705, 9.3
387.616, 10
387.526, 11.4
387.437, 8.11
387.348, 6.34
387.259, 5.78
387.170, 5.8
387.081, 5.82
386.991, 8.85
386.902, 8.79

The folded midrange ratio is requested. 0.070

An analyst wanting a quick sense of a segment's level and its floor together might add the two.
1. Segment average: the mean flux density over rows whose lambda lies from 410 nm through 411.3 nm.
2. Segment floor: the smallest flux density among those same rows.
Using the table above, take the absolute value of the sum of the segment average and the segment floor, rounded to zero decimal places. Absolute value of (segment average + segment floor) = 35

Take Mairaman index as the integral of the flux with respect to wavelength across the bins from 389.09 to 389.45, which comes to 4.3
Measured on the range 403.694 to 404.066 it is 8.0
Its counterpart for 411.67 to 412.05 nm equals 7.5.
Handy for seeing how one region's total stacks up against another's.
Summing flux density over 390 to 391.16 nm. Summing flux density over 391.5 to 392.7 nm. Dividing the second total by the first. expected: 1.0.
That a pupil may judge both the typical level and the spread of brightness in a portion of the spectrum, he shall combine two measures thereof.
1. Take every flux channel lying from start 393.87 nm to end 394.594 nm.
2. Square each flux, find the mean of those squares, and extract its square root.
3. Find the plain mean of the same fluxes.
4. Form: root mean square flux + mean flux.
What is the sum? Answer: 17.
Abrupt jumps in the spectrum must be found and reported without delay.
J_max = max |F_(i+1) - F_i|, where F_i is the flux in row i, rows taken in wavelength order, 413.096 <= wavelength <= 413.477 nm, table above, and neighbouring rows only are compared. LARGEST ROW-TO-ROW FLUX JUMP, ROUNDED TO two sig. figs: 4.0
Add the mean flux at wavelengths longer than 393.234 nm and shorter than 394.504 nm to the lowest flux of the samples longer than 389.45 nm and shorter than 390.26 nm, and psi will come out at 15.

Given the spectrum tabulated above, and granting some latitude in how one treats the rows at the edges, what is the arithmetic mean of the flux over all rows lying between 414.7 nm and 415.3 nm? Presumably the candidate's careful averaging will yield 19.4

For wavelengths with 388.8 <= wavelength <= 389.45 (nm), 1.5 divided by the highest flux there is 0.121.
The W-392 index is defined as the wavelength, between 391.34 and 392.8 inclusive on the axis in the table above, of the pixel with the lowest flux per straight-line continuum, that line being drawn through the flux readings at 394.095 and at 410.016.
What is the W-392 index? 392.285 nm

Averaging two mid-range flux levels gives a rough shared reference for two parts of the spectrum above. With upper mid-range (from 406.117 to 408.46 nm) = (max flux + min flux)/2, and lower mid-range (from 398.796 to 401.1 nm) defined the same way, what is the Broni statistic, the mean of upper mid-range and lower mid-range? 15.9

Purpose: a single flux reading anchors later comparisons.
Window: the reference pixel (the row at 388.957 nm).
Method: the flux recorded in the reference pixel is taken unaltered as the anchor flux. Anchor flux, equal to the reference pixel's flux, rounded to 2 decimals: 8.51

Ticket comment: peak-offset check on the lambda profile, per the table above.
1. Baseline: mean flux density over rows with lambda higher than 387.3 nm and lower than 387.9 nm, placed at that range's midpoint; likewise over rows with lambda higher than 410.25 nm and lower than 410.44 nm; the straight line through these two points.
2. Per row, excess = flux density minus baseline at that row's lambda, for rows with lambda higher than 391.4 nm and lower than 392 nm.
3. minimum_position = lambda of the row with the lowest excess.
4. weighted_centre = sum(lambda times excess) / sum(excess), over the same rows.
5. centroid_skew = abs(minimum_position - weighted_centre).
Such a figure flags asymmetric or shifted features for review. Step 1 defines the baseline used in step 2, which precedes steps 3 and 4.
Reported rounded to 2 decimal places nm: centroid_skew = 0.27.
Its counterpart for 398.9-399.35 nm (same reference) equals 0.16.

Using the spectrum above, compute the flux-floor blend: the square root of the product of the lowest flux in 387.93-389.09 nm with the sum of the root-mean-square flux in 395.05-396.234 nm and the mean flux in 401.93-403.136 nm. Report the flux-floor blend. 14.3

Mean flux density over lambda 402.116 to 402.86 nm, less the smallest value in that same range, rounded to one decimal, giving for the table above 1.9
